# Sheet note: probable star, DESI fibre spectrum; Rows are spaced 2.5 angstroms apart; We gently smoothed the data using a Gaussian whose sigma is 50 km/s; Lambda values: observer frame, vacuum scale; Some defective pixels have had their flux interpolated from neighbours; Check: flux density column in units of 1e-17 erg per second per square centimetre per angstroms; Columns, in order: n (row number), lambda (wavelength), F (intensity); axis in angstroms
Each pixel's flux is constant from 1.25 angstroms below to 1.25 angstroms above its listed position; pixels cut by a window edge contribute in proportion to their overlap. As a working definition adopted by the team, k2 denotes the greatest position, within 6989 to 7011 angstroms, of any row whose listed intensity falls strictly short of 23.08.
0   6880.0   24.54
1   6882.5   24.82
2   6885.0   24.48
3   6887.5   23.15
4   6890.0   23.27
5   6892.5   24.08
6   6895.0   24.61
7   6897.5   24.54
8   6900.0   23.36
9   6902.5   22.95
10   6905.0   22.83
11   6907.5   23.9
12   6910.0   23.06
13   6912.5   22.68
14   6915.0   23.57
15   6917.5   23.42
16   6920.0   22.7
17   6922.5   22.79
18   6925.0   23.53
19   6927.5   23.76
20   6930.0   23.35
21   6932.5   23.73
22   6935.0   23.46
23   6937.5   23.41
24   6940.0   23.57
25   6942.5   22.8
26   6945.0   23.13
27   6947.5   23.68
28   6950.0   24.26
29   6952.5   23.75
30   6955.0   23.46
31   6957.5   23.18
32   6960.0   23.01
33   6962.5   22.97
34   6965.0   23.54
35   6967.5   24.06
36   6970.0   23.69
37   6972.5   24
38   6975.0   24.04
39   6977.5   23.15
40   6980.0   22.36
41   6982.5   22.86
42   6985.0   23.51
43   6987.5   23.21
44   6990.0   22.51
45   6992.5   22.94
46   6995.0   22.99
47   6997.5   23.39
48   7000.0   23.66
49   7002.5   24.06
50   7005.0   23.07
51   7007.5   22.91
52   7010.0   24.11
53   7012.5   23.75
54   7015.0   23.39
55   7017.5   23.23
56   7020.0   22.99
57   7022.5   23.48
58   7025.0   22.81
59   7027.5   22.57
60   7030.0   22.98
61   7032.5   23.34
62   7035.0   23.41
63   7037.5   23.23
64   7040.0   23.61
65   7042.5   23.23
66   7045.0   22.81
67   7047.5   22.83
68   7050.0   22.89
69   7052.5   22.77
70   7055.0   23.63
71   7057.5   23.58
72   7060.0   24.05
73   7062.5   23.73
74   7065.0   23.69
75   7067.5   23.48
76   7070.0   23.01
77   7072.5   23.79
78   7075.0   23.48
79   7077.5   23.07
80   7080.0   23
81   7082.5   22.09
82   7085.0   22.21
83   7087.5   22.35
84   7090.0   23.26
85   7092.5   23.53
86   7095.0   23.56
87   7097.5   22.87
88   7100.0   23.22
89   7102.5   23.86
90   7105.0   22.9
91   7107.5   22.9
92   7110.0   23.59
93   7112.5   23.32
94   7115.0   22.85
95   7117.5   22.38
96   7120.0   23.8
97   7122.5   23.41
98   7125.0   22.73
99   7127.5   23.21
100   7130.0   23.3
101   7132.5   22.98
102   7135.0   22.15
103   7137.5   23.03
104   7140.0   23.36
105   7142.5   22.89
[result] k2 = 7007.5 angstroms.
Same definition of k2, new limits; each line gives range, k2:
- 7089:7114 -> 7107.5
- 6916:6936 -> 6922.5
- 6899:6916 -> 6912.5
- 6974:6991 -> 6990.0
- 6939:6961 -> 6960.0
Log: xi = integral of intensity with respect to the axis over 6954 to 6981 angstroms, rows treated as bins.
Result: 632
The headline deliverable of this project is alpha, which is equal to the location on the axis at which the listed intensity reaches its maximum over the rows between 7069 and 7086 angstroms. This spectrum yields 7072.5 angstroms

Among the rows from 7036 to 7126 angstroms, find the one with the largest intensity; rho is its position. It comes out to 7060.0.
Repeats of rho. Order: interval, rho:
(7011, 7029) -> 7012.5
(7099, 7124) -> 7102.5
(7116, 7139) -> 7120.0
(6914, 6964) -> 6950.0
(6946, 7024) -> 6950.0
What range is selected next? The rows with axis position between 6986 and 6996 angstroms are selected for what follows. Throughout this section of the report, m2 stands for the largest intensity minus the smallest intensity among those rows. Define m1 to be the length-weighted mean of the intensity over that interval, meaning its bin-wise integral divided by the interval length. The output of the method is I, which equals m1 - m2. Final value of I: 22.2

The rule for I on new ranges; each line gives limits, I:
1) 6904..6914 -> 21.9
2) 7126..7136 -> 21.8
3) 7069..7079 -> 22.6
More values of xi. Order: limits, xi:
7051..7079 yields 657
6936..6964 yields 655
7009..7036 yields 628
